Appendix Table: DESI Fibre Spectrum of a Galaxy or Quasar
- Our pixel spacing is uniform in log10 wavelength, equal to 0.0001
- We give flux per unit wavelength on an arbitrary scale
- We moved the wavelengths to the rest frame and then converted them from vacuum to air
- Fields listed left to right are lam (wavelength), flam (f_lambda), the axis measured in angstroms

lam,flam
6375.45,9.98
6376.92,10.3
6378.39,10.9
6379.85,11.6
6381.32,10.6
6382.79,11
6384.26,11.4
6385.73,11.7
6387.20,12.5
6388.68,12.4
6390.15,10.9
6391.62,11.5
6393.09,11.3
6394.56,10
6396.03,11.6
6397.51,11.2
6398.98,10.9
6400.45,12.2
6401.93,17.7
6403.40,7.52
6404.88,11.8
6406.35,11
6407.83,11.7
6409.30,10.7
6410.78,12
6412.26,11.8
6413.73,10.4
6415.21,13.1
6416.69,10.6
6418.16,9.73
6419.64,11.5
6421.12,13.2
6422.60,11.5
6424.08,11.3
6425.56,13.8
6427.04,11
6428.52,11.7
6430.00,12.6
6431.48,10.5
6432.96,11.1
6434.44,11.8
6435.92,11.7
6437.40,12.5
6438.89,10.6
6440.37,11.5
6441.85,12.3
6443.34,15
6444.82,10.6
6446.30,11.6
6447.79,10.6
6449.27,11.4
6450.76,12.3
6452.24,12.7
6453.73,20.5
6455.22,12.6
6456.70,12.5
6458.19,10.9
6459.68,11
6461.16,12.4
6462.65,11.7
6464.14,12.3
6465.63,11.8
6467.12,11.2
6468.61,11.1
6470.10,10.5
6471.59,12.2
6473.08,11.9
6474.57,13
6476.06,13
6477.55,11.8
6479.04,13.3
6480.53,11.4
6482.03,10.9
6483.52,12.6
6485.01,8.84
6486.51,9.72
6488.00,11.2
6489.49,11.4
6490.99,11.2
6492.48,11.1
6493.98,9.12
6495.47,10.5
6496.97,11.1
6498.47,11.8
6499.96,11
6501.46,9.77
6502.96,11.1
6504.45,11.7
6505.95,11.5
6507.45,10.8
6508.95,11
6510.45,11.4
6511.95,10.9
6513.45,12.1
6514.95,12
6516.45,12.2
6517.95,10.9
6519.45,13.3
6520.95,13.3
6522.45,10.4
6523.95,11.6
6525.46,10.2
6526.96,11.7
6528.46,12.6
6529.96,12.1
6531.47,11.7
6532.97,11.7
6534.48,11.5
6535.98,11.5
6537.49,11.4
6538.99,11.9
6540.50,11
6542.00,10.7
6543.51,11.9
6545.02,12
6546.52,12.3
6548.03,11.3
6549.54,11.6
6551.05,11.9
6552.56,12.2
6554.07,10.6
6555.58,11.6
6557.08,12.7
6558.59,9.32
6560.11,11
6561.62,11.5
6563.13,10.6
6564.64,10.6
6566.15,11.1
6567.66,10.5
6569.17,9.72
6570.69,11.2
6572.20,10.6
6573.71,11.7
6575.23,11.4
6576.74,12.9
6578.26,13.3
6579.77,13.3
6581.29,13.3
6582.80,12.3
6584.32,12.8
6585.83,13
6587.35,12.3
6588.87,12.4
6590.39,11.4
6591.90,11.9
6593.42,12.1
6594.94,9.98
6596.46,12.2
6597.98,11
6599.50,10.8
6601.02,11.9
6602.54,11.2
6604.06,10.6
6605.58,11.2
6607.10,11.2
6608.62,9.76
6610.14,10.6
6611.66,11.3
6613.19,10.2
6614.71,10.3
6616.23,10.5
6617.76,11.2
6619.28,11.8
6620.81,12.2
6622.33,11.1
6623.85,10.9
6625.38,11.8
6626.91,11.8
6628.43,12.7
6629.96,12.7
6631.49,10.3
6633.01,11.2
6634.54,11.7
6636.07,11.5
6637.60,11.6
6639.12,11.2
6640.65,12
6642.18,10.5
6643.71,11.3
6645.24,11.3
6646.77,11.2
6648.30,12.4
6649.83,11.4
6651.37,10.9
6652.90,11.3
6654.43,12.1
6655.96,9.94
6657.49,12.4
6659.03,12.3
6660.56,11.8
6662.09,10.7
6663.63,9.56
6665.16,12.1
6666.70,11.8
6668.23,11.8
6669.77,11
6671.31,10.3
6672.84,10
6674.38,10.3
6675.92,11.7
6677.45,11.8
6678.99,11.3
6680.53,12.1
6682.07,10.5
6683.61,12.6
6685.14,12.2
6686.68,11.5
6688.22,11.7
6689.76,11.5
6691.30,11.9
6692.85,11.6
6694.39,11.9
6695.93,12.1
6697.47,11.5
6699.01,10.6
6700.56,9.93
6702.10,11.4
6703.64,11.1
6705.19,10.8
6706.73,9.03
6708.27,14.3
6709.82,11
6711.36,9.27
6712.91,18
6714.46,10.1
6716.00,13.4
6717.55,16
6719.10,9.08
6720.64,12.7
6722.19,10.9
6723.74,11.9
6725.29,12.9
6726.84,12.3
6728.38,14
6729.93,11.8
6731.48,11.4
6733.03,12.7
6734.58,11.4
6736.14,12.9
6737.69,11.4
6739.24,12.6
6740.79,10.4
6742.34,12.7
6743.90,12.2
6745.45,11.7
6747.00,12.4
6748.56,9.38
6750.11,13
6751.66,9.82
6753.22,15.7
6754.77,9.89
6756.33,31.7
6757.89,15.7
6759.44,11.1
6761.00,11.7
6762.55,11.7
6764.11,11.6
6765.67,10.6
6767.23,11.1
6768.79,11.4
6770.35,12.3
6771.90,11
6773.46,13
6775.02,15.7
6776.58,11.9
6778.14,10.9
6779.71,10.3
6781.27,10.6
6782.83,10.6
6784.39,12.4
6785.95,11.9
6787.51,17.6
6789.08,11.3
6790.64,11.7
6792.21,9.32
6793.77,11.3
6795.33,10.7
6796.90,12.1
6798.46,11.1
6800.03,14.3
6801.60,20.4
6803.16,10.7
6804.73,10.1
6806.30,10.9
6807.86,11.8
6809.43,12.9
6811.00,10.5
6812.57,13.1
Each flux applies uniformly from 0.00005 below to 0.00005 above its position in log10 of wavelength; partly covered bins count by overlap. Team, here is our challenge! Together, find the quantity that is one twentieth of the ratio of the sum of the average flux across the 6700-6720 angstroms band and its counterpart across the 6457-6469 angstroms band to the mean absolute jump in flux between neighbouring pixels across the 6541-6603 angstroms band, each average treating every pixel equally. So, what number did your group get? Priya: 1.4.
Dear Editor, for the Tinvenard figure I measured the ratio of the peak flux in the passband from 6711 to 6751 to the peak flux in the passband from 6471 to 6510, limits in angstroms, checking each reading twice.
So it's 1.4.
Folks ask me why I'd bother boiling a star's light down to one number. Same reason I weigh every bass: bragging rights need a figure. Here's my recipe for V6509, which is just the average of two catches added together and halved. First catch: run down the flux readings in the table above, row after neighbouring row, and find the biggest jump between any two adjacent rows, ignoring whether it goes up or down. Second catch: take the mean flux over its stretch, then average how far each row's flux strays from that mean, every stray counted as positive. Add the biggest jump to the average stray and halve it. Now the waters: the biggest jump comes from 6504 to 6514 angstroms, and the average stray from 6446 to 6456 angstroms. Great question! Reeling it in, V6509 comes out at 1.7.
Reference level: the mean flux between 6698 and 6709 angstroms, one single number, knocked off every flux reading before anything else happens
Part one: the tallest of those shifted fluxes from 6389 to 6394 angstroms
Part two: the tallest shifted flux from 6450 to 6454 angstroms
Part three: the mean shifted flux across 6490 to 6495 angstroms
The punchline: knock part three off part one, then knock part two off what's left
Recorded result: -8.5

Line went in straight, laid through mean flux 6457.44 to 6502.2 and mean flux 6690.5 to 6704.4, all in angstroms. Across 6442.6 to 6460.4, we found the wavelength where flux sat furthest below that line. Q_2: 6447.79 angstroms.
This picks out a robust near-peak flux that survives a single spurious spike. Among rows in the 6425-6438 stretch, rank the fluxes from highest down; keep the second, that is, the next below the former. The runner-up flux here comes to 12.6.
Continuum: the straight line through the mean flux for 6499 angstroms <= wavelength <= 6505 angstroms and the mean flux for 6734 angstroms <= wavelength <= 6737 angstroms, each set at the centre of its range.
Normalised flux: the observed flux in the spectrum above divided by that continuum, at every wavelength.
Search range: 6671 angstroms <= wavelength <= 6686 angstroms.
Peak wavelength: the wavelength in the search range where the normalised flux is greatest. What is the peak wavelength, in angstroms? 6683.61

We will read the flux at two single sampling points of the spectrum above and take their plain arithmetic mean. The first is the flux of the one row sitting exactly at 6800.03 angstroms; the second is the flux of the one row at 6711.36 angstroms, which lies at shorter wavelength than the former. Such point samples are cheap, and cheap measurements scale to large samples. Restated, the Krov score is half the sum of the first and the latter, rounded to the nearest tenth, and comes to 11.8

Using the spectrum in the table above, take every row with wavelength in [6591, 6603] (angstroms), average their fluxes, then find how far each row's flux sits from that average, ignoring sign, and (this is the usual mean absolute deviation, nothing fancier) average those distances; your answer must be 0.64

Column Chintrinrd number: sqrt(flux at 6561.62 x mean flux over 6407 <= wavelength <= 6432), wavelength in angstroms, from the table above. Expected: 11.55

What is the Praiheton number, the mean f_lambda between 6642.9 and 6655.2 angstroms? 11.5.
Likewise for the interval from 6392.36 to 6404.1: 11.6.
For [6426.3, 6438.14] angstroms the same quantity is 11.6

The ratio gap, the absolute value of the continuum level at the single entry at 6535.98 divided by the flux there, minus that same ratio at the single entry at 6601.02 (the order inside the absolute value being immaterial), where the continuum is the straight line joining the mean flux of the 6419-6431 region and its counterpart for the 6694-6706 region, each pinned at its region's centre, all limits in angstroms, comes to 0.052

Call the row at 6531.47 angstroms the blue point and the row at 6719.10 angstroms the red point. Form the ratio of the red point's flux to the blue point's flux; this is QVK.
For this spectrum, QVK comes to 0.78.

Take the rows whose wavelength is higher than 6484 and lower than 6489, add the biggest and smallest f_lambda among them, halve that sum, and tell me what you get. 10.0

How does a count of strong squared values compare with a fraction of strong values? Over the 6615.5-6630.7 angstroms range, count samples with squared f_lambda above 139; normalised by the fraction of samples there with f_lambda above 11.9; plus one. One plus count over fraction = 21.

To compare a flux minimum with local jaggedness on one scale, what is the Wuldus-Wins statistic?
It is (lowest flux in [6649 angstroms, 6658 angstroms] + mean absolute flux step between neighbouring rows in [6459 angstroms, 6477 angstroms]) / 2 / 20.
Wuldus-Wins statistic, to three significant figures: 0.266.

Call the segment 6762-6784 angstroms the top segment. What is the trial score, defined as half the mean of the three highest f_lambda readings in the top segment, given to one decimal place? 6.8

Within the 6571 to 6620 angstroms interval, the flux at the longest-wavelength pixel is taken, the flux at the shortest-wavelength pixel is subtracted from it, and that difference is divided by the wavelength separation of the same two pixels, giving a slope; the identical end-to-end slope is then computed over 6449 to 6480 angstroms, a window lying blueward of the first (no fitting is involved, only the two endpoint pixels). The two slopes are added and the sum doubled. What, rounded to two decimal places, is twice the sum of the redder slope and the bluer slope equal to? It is 0.18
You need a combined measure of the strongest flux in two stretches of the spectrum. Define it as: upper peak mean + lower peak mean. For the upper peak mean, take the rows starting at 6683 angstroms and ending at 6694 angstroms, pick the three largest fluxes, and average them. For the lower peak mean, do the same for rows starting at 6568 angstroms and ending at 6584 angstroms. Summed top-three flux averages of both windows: 25.5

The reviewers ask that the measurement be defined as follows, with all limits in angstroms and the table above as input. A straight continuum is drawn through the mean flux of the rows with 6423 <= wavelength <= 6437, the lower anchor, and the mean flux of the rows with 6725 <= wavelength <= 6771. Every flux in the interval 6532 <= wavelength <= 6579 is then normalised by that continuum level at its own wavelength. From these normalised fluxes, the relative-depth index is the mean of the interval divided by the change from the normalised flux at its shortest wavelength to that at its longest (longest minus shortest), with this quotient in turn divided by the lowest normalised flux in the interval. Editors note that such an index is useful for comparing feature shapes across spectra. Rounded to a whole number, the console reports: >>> 10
